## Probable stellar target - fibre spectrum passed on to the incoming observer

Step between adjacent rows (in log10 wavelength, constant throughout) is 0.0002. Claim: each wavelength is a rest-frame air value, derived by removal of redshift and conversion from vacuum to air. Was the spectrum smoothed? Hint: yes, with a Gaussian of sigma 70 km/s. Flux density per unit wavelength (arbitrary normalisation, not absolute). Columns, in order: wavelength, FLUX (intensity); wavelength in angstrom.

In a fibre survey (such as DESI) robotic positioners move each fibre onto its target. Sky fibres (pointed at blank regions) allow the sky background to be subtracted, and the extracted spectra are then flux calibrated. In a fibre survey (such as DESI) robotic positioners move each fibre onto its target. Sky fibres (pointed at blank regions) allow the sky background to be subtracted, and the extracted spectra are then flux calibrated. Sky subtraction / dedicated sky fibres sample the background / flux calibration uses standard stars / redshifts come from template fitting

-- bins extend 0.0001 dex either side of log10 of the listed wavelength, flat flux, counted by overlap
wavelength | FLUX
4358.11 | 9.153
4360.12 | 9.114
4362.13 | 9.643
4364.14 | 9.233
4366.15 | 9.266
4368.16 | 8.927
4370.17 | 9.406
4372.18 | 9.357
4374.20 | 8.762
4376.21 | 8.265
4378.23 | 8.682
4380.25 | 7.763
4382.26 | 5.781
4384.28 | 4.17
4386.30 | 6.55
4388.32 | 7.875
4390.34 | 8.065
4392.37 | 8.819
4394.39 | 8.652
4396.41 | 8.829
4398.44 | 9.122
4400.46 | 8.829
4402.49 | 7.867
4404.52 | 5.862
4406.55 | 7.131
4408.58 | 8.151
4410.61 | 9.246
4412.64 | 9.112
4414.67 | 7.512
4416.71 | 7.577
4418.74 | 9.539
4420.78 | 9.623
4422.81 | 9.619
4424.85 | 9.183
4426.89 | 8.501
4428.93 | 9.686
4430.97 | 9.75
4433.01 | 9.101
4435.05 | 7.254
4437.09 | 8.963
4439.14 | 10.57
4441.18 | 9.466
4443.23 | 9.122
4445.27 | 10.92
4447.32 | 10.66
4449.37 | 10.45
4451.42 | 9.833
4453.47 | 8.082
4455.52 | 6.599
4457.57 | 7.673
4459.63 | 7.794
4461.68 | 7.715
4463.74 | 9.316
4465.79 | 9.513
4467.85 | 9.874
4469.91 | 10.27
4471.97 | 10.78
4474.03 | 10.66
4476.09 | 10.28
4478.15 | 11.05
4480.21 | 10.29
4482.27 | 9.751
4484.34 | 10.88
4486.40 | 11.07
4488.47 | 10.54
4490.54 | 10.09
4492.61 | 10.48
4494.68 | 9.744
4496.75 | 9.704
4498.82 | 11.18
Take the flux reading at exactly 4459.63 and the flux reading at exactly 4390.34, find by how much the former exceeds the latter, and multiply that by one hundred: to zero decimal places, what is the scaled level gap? -27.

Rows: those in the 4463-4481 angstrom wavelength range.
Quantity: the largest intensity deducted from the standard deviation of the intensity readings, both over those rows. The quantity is -10.5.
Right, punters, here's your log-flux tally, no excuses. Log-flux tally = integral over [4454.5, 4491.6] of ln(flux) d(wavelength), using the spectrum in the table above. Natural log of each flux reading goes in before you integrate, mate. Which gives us 84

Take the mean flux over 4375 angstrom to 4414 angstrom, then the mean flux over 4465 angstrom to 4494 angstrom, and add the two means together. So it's 18.2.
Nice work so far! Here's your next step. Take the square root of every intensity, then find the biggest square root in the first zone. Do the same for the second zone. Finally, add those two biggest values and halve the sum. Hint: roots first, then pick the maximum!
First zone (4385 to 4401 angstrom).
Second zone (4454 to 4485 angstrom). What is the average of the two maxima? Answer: 3.17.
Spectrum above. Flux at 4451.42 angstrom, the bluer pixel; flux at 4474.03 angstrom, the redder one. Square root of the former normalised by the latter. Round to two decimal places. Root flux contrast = 0.96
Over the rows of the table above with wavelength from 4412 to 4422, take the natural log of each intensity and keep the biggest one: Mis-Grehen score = 2.264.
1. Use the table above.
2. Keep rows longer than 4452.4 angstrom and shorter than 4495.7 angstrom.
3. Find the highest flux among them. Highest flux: 11.07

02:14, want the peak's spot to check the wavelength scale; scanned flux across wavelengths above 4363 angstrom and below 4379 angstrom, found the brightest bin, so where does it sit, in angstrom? 4370.17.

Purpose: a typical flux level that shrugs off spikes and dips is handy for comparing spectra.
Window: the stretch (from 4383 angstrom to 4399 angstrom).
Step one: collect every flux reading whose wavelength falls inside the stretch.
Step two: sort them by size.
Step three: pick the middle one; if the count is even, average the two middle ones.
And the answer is 8.4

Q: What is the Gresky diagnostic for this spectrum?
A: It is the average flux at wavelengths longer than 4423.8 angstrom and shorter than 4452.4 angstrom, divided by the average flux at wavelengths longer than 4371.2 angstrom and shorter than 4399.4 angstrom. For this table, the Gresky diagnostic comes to 1.21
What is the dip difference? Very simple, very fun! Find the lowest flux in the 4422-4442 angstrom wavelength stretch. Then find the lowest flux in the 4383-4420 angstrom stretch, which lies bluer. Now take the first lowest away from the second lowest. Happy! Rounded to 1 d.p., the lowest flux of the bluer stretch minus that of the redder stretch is -3.1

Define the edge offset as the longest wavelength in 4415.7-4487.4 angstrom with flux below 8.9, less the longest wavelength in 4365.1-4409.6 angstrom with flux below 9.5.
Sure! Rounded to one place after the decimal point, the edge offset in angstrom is 53.1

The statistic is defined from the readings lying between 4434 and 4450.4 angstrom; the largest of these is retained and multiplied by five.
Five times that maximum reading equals 54.6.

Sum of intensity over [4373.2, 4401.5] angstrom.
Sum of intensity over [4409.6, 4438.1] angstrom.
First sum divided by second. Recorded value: 0.88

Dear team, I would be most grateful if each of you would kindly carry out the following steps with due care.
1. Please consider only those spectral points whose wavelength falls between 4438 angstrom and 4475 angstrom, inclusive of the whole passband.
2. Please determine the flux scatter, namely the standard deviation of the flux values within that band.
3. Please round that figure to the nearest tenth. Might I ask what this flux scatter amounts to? 1.3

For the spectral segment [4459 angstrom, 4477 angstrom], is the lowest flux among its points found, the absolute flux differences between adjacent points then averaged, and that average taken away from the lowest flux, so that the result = 7.3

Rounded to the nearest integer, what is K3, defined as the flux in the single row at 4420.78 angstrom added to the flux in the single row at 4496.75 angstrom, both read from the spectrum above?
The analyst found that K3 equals 19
